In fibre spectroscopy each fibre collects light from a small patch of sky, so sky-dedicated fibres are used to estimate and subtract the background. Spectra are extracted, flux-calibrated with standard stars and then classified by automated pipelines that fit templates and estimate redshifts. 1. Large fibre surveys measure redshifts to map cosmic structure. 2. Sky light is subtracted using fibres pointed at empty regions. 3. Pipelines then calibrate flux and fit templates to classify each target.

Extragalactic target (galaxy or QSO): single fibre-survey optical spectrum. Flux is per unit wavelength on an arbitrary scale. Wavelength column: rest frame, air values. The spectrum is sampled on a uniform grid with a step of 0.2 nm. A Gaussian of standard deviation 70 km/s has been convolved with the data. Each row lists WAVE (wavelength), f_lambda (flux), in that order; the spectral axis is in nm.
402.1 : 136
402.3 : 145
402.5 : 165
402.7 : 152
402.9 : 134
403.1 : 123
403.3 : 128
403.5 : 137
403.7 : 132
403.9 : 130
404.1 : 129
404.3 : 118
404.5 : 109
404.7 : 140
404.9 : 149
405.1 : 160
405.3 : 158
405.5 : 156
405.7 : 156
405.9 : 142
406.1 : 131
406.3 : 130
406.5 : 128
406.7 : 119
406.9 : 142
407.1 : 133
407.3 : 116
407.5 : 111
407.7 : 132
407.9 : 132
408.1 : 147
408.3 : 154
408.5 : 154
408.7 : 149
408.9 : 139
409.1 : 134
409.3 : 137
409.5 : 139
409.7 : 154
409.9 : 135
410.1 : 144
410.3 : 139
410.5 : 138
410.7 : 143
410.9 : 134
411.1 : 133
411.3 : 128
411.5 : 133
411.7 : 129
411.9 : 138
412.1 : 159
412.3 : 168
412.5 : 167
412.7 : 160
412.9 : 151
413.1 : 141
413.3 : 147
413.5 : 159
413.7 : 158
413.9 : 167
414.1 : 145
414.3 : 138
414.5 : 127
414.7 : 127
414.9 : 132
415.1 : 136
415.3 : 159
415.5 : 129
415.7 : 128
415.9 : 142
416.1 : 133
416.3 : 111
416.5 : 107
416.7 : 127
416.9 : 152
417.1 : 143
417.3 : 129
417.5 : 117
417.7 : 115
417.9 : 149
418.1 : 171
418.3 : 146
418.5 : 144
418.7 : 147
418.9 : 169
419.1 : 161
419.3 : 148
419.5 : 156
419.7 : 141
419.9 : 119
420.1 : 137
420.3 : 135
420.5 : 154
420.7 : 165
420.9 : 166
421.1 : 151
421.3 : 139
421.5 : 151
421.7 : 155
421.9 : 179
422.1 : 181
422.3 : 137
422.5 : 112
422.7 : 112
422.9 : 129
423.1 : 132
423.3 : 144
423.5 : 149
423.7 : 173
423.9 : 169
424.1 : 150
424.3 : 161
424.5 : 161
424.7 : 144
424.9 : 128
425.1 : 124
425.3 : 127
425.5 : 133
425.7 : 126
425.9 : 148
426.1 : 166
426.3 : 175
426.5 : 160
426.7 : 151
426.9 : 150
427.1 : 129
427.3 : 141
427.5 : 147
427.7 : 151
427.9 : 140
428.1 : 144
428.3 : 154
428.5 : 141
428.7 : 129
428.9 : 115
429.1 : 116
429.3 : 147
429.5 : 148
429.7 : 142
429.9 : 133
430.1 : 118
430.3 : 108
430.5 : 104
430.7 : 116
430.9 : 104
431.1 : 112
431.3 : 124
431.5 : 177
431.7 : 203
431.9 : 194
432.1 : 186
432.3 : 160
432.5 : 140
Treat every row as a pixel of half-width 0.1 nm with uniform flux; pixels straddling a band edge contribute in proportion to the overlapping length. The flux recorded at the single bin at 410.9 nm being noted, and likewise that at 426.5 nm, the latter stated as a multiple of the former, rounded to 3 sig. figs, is 1.19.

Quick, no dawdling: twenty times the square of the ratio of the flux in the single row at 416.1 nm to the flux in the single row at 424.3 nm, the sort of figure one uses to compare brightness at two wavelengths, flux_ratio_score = 14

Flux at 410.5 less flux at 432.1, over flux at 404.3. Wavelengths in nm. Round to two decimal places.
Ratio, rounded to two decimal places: -0.41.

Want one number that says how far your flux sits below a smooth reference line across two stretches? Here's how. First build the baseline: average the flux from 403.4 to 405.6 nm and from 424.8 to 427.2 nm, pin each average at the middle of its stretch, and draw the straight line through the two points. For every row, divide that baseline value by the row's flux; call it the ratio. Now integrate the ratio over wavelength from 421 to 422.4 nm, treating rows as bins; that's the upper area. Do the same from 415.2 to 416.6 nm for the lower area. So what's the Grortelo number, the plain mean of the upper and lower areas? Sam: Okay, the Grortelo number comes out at 1.41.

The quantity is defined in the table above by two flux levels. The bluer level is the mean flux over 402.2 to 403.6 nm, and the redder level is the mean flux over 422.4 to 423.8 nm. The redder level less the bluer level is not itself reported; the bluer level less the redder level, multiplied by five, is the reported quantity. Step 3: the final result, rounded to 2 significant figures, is 24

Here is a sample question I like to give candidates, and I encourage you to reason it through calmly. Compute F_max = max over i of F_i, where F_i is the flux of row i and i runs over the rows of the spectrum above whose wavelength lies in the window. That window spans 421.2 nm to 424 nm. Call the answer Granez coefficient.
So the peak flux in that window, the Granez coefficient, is 181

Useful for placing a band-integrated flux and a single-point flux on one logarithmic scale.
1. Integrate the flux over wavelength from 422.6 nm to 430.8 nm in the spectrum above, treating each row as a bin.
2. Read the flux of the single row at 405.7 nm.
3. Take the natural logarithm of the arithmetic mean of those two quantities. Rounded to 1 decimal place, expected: 6.5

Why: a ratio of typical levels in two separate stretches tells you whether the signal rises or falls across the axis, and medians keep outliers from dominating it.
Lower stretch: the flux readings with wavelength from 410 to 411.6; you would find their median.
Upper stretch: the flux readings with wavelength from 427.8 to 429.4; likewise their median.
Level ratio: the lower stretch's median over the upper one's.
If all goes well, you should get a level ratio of 0.97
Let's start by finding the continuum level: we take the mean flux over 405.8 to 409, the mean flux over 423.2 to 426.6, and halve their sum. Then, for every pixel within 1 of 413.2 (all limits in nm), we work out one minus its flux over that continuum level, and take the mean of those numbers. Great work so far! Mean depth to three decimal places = -0.100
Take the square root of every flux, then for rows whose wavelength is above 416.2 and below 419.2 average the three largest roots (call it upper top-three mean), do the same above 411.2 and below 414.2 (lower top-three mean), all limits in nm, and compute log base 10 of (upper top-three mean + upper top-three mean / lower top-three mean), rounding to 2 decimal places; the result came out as 1.14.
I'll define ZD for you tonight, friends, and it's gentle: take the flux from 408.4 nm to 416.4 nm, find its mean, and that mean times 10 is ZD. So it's 1421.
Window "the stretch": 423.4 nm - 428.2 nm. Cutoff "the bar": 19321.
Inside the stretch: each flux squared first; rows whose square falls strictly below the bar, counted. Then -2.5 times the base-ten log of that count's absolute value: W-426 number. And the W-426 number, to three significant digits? -1.95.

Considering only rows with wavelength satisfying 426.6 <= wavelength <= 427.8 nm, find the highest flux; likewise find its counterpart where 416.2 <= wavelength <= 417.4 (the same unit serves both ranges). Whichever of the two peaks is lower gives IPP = 151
